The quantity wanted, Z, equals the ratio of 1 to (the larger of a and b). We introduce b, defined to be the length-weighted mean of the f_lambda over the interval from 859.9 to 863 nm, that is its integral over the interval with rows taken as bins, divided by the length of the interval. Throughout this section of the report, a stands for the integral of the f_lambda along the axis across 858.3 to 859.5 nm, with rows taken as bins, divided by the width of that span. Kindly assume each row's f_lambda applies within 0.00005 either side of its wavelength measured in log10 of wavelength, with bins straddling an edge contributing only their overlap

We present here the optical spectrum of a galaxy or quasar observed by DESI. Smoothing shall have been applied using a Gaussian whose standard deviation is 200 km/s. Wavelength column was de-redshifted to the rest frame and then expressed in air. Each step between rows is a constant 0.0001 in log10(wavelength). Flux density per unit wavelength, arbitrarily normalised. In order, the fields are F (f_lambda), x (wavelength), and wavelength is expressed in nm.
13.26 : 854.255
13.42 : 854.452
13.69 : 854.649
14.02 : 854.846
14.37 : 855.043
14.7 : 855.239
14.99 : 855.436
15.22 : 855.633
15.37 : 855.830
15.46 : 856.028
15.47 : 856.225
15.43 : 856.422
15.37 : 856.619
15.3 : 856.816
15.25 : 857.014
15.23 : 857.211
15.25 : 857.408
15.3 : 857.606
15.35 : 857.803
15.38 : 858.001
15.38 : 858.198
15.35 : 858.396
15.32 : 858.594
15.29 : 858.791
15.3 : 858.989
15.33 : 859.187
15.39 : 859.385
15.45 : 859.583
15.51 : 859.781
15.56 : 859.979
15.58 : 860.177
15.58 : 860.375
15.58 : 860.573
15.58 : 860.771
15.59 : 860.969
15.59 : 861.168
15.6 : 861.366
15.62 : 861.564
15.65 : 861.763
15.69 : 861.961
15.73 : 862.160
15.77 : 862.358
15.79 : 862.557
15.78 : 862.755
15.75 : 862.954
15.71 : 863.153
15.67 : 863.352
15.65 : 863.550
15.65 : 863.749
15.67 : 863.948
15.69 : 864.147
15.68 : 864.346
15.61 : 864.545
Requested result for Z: 0.0639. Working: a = 15.3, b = 15.7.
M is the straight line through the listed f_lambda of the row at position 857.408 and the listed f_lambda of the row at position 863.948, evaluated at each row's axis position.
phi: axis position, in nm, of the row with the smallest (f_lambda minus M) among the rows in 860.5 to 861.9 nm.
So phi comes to 861.366 nm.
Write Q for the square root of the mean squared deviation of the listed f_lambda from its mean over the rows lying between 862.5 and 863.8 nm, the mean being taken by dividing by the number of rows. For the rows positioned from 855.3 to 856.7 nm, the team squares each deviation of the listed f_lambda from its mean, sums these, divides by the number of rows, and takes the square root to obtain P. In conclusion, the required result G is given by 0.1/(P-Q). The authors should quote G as 1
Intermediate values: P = 0.159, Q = 0.056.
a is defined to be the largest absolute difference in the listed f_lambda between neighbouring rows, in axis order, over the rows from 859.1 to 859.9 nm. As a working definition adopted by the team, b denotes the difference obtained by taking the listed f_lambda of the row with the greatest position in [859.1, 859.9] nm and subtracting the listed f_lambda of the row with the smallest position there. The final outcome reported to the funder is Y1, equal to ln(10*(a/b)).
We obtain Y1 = 1.2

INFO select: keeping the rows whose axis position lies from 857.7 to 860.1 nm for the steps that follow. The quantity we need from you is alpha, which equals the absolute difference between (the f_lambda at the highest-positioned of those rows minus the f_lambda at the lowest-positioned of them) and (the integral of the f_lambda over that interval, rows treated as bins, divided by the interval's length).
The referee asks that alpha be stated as 15.2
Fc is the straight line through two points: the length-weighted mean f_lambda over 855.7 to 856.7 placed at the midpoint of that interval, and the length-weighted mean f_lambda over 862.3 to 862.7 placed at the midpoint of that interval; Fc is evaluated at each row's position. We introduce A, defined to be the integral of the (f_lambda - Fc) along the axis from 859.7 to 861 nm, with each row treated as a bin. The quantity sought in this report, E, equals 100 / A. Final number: -838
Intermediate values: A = -0.12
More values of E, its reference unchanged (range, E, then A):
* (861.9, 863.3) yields -1396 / -0.07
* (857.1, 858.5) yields -383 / -0.26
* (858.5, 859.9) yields -328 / -0.30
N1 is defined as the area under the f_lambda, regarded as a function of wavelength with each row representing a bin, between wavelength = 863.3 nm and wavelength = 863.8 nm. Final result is 7.8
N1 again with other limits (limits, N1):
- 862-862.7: 11.0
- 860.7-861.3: 9.3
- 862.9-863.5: 9.4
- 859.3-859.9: 9.3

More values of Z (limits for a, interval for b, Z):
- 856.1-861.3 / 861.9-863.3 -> 0.0635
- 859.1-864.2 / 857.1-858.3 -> 0.0640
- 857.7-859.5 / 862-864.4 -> 0.0636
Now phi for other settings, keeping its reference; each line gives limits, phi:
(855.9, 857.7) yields 857.211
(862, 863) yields 862.954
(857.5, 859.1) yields 858.989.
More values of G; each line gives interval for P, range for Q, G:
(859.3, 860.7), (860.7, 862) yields 3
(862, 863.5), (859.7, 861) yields 7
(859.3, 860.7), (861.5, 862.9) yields 12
